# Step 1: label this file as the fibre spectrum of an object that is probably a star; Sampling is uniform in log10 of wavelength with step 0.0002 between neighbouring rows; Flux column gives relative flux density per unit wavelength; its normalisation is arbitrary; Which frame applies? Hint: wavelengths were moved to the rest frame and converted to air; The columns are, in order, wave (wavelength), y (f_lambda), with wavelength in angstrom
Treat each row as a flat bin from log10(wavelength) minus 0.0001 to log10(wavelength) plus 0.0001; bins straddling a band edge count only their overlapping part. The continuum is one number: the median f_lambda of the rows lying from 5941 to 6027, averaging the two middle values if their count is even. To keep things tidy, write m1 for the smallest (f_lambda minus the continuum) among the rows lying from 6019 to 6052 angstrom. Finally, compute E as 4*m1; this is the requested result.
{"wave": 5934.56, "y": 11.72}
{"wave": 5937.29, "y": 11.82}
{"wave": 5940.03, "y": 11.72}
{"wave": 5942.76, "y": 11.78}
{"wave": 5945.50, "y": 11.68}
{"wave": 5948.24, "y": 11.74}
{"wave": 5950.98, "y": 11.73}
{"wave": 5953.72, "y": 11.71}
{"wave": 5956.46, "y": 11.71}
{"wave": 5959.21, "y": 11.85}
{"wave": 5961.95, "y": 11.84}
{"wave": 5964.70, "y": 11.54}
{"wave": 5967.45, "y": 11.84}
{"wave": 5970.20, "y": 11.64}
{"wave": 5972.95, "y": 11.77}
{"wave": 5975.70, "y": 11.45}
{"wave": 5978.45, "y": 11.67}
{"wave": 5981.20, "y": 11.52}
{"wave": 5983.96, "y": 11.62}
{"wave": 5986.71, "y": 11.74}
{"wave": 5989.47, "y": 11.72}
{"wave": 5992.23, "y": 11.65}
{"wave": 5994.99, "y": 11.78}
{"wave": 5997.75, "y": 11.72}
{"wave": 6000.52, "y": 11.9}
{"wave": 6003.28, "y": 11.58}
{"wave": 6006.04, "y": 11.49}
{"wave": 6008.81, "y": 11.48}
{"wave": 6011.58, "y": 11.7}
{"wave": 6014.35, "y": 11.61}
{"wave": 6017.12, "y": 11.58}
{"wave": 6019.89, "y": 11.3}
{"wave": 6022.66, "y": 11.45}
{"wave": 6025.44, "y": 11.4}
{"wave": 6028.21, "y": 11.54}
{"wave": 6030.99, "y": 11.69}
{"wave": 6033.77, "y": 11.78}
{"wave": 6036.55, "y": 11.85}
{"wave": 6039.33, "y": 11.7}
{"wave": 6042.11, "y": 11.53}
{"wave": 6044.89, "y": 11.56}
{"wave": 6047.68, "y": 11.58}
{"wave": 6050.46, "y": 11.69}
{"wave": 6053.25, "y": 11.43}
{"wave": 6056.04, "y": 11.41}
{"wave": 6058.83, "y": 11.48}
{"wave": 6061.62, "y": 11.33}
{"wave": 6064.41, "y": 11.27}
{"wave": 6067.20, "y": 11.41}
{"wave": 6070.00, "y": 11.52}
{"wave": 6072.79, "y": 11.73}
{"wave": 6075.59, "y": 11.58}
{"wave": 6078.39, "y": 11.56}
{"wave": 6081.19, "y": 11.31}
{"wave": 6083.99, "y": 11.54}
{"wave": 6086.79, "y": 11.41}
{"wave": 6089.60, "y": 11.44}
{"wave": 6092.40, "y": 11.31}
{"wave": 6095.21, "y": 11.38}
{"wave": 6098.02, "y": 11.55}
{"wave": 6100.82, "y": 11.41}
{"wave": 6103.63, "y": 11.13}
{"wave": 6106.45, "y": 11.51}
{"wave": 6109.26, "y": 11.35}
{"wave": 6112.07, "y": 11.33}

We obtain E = -1.52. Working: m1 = -0.380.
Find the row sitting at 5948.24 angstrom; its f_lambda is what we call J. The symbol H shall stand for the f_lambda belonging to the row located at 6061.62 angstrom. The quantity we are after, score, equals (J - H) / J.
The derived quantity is 0.03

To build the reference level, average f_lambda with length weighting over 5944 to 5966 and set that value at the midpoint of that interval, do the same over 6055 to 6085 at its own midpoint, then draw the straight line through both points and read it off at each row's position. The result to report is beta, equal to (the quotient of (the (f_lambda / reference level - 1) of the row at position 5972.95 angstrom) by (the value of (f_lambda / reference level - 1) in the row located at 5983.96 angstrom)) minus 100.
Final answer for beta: -102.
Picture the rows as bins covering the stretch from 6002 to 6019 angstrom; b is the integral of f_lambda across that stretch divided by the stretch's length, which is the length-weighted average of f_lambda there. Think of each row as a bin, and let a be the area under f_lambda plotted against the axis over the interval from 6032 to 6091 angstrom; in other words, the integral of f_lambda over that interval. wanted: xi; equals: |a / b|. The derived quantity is 59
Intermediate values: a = 680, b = 11.57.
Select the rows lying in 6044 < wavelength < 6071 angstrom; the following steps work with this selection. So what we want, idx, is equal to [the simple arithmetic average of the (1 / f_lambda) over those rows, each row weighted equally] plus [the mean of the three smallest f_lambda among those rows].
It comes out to 11.4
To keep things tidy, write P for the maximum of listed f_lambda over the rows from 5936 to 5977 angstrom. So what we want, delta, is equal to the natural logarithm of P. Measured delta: 2.47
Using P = 11.85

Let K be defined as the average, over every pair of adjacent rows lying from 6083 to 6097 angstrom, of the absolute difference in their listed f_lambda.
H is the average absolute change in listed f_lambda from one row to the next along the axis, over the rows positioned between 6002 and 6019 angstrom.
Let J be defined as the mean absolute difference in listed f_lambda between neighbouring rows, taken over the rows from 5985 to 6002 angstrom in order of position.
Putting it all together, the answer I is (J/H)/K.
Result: 12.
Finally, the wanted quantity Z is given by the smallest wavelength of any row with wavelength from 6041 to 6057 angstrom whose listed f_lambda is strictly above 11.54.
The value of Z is 6044.89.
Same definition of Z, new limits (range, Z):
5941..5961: 5942.76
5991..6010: 5992.23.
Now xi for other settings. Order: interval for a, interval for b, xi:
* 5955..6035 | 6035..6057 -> 80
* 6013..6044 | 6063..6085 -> 31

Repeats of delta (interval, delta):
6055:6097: 2.46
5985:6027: 2.48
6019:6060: 2.47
